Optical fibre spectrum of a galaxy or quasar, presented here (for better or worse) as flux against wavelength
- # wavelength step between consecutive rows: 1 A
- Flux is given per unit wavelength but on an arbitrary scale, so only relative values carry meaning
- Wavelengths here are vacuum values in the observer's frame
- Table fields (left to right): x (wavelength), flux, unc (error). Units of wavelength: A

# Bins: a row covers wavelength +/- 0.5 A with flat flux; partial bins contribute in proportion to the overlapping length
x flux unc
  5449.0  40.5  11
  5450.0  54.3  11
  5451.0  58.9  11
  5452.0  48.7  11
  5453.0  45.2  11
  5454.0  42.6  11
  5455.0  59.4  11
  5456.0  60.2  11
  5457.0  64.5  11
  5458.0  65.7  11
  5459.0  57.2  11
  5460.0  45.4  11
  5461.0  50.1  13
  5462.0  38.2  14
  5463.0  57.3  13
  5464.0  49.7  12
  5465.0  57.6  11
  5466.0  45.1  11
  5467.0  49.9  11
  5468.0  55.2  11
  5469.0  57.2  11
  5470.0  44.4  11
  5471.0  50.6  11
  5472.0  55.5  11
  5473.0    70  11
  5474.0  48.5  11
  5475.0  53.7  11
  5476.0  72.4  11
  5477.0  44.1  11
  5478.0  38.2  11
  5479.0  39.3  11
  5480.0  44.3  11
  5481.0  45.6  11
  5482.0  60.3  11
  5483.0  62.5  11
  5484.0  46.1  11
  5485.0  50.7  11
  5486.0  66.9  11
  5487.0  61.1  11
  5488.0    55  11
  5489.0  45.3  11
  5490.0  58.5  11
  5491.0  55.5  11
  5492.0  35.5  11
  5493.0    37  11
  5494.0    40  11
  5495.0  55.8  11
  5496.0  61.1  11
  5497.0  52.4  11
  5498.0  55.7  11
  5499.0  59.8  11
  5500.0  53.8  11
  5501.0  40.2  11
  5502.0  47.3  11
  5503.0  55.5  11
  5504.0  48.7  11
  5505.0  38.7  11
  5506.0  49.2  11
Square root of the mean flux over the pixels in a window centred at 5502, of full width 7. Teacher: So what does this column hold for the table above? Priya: 7.0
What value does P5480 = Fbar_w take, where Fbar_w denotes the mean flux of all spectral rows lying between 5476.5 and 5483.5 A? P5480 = 48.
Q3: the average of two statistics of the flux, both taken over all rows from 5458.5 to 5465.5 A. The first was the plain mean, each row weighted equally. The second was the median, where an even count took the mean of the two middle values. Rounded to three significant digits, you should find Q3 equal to 50.4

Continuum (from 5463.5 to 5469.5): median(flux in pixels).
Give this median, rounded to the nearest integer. 53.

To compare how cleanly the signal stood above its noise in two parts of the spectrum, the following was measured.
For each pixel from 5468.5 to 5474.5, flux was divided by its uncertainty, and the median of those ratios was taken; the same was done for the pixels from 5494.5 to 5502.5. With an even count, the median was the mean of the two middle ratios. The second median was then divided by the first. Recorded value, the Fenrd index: 1.03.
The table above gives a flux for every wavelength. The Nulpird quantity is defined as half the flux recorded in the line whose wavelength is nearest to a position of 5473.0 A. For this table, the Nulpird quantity 35.0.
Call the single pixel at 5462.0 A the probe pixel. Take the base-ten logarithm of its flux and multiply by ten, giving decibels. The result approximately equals 15.8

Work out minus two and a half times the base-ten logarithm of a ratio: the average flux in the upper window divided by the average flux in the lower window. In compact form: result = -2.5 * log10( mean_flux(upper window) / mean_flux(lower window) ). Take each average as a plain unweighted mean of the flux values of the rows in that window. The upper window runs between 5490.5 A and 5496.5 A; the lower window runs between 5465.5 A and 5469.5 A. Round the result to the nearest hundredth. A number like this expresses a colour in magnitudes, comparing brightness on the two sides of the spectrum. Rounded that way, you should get 0.10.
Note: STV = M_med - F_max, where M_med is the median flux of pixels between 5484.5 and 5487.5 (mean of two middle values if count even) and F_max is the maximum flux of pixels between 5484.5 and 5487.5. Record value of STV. -5.8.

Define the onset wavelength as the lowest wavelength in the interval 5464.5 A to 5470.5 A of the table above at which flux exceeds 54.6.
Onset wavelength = 5465.0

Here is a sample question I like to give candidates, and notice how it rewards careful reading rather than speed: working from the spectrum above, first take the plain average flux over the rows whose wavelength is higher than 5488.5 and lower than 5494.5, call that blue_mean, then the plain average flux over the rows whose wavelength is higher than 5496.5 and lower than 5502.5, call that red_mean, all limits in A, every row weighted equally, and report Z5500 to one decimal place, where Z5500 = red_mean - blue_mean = 6.2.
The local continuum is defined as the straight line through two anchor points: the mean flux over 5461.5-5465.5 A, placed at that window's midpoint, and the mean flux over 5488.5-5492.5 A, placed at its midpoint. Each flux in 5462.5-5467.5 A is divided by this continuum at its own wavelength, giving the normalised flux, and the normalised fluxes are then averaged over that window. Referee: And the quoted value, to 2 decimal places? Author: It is 1.03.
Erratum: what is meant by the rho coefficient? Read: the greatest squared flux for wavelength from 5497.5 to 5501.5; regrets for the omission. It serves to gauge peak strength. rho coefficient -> 3576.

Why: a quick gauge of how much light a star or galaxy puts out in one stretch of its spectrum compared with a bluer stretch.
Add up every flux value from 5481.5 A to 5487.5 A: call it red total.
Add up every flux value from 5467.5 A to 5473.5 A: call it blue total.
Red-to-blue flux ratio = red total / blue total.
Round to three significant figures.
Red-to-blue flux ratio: 1.04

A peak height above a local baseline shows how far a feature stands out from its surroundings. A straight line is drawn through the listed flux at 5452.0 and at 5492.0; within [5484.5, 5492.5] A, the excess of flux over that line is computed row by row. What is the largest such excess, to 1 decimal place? 29.4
